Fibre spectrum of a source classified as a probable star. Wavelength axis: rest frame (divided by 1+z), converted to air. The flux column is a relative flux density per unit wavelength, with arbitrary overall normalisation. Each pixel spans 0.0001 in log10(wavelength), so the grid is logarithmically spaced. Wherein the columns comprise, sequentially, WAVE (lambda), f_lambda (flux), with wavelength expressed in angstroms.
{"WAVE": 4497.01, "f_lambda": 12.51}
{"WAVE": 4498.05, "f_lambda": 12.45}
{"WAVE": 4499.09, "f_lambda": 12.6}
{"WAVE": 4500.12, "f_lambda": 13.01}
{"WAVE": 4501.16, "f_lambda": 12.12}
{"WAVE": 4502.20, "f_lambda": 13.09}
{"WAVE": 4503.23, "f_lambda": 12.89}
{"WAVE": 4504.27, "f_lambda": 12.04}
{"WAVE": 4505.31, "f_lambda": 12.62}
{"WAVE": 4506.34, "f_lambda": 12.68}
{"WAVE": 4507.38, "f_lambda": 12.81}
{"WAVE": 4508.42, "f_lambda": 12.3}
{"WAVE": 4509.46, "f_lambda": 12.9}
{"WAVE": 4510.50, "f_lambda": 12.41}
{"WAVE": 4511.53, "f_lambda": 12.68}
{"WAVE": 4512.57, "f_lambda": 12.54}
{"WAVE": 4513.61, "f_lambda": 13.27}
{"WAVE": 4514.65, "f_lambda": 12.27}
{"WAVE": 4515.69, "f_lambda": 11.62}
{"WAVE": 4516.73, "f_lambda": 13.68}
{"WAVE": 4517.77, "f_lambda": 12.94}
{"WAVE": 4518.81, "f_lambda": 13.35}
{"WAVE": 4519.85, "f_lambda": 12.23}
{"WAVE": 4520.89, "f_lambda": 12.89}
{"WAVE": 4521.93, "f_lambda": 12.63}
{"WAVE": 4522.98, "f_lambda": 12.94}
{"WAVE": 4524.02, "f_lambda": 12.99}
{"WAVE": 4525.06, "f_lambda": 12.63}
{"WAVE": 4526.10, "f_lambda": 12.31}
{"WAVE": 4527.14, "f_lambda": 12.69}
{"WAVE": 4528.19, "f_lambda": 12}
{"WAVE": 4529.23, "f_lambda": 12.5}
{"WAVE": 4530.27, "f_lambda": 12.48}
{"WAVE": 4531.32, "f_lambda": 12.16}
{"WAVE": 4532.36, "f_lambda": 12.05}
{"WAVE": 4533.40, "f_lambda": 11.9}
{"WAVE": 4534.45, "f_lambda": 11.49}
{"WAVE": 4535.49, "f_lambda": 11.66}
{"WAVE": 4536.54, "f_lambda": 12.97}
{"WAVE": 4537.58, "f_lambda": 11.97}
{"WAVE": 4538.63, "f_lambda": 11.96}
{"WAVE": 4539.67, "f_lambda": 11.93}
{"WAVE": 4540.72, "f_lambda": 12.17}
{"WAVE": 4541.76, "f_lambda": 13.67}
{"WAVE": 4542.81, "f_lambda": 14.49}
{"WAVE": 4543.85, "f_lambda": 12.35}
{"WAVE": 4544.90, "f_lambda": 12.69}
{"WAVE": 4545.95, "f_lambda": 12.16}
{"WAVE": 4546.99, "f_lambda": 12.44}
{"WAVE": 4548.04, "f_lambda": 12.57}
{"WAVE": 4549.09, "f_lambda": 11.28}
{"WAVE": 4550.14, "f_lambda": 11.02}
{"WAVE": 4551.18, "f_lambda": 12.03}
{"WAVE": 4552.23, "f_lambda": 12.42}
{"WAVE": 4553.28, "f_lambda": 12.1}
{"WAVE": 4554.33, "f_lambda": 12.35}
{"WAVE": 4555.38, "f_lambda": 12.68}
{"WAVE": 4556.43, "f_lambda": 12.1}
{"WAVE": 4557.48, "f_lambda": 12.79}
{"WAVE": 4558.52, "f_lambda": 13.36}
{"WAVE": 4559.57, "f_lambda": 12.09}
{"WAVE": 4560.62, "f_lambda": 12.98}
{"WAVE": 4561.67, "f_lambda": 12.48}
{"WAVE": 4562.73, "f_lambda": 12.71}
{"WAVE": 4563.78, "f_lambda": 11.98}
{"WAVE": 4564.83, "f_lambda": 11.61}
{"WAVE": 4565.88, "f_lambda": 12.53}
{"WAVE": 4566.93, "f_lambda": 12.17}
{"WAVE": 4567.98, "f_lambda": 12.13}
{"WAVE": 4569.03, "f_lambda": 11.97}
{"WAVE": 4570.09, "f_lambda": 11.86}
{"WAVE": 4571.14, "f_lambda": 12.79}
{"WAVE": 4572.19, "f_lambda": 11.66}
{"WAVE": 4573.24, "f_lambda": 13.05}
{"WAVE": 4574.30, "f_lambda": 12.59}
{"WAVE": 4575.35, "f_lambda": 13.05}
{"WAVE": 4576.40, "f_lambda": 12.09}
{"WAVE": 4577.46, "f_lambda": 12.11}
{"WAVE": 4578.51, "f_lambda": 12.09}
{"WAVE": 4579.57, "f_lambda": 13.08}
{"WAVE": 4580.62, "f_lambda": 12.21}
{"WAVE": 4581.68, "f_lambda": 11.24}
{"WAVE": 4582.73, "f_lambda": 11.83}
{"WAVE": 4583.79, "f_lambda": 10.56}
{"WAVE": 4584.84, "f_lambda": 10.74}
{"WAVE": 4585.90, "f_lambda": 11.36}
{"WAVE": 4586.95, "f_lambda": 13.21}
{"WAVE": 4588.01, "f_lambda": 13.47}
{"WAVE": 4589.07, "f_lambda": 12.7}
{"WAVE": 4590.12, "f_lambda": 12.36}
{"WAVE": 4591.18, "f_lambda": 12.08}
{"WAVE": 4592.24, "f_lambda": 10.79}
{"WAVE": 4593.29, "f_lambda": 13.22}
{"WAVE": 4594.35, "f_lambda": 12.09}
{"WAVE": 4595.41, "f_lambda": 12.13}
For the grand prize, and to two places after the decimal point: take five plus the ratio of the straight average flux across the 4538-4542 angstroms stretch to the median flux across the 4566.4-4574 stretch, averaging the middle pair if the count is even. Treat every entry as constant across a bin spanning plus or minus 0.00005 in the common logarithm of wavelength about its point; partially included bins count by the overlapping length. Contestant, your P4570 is 6.02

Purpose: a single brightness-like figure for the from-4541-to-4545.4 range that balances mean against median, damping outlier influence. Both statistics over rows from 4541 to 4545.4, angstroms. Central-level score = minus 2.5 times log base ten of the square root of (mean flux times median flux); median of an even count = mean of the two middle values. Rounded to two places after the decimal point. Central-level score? -2.80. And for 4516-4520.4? -2.79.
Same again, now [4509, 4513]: -2.75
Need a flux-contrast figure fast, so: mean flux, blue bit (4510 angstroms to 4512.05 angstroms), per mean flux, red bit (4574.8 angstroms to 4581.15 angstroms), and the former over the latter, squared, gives 1.02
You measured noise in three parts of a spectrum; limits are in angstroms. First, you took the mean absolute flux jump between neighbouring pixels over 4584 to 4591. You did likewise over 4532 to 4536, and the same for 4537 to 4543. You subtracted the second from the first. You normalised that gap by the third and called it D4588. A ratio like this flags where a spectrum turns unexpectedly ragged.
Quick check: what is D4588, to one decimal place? 1.0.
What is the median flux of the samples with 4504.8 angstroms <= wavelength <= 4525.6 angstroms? 12.7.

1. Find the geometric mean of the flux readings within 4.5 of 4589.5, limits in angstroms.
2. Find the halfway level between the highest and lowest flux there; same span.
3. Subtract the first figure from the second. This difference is -0.24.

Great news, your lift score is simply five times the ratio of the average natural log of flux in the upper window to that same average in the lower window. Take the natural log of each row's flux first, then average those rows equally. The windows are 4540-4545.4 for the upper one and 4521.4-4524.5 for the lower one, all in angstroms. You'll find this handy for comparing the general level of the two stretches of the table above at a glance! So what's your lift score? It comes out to 5.03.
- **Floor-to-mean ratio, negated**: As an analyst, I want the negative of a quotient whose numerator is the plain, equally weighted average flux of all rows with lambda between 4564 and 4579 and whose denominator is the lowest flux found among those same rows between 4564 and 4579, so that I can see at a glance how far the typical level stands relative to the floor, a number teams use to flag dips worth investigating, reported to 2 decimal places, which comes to -1.06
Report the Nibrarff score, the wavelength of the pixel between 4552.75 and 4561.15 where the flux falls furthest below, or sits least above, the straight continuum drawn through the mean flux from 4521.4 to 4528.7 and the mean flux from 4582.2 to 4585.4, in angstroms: 4553.28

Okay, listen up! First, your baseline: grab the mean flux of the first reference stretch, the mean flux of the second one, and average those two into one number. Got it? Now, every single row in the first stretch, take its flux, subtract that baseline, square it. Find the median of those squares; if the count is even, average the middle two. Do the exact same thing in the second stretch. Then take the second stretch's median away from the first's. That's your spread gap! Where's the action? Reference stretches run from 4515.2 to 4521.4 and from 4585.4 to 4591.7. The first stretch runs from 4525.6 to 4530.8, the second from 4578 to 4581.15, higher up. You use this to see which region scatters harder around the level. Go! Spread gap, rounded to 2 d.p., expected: -0.17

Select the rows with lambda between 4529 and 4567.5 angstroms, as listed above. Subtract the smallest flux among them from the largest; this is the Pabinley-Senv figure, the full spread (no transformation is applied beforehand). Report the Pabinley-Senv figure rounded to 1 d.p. 3.5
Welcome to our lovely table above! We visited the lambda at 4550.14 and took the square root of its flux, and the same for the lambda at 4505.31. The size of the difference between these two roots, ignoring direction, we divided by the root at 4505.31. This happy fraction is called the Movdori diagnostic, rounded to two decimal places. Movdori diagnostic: 0.07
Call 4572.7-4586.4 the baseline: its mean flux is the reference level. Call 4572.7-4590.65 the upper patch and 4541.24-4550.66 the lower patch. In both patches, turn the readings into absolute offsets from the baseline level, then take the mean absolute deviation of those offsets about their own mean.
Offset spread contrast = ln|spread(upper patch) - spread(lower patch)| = -2.06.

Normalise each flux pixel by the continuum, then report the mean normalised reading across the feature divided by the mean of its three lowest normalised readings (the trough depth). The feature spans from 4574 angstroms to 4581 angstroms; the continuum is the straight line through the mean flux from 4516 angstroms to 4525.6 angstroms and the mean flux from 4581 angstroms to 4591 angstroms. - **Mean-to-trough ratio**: 1.03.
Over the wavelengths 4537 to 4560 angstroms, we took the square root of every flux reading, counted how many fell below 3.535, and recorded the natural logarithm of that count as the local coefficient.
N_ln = 2.71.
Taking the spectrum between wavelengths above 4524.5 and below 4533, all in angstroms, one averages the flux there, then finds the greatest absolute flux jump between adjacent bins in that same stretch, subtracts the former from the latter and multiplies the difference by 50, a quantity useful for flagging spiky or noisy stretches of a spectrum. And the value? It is -583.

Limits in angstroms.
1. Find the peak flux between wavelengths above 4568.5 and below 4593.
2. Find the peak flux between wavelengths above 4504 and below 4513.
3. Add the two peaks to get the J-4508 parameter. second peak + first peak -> 26.4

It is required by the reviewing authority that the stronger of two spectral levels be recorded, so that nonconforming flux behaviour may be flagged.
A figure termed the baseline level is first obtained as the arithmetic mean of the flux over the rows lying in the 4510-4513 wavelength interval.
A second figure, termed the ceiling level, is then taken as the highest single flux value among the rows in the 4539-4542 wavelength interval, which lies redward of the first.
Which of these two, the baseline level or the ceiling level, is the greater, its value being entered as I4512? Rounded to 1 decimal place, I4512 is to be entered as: 13.7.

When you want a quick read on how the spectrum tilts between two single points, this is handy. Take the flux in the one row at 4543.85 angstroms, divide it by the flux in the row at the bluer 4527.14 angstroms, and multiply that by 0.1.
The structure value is 0.097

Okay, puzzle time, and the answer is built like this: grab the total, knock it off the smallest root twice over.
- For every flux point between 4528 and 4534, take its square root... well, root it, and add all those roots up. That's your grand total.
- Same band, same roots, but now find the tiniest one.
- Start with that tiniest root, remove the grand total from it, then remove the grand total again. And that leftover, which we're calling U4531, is -38.4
